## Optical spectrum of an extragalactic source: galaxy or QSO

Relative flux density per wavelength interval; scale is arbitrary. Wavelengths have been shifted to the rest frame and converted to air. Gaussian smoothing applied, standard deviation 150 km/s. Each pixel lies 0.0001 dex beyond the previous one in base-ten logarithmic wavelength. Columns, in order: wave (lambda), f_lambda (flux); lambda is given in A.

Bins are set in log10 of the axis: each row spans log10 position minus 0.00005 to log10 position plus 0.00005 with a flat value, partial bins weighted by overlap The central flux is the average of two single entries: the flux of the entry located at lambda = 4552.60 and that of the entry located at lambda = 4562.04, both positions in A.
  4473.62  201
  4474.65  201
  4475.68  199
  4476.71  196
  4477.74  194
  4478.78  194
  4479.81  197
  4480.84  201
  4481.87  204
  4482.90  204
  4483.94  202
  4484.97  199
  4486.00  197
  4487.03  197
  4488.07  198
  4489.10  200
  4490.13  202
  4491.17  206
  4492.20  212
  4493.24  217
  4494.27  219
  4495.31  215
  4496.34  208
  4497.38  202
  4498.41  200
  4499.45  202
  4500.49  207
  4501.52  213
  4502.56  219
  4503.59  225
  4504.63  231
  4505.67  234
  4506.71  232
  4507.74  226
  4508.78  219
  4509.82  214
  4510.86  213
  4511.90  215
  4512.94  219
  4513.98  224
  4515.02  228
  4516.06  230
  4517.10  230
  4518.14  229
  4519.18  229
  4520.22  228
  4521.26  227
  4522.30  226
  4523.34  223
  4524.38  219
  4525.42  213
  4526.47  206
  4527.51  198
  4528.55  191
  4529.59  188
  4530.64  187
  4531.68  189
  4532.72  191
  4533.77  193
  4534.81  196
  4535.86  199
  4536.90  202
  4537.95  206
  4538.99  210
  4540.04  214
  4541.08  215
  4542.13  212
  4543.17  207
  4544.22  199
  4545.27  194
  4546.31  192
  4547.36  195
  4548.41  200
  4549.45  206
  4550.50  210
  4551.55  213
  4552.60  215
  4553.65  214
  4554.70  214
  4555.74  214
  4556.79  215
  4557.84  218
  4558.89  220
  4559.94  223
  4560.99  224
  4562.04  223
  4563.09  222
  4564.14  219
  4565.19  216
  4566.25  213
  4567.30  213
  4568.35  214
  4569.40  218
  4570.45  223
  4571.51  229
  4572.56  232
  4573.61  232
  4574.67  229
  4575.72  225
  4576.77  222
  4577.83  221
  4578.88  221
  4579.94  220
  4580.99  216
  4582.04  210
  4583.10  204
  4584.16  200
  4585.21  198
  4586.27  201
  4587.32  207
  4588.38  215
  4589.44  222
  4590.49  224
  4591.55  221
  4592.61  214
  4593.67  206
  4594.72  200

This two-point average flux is 219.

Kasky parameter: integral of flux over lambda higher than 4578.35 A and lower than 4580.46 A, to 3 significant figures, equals 465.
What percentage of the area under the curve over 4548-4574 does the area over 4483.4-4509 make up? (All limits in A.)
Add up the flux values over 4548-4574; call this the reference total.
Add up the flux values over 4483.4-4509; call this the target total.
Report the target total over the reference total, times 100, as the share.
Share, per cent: 97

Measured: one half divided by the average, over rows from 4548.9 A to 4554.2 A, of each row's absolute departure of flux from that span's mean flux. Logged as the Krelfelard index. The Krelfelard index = 0.17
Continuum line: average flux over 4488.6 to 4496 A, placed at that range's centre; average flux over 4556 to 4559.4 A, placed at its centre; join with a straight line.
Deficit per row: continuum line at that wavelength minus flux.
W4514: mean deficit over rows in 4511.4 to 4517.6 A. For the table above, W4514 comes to -12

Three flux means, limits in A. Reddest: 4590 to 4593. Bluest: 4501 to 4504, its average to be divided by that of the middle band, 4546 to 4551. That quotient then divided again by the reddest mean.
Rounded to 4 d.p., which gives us 0.0050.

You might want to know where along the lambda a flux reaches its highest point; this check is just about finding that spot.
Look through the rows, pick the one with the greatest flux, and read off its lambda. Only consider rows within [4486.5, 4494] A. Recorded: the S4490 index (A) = 4493.24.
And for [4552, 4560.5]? 4559.94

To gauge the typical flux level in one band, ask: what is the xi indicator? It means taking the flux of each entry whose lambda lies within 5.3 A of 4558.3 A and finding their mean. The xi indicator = 219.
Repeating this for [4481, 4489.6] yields 200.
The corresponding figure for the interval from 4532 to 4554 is 204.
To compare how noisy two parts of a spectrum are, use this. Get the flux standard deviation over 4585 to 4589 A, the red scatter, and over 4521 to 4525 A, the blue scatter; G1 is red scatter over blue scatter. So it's 2.1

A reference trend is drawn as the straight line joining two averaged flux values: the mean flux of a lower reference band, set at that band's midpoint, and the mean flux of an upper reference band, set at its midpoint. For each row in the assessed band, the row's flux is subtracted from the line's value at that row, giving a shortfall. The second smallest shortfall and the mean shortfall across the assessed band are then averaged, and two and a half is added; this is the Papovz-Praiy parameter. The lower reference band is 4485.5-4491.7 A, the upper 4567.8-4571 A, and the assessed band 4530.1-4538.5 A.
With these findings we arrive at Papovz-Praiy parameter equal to 14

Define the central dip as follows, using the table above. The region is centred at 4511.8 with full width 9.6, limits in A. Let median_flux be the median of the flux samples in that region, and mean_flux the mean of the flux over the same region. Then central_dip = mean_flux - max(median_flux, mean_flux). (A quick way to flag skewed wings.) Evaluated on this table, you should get 0.0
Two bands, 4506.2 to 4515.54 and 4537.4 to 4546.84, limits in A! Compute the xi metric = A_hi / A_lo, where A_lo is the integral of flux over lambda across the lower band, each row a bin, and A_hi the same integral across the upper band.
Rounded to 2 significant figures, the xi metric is 0.94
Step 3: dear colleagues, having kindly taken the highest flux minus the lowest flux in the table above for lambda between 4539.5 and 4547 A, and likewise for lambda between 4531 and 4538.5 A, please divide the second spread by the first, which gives 0.74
